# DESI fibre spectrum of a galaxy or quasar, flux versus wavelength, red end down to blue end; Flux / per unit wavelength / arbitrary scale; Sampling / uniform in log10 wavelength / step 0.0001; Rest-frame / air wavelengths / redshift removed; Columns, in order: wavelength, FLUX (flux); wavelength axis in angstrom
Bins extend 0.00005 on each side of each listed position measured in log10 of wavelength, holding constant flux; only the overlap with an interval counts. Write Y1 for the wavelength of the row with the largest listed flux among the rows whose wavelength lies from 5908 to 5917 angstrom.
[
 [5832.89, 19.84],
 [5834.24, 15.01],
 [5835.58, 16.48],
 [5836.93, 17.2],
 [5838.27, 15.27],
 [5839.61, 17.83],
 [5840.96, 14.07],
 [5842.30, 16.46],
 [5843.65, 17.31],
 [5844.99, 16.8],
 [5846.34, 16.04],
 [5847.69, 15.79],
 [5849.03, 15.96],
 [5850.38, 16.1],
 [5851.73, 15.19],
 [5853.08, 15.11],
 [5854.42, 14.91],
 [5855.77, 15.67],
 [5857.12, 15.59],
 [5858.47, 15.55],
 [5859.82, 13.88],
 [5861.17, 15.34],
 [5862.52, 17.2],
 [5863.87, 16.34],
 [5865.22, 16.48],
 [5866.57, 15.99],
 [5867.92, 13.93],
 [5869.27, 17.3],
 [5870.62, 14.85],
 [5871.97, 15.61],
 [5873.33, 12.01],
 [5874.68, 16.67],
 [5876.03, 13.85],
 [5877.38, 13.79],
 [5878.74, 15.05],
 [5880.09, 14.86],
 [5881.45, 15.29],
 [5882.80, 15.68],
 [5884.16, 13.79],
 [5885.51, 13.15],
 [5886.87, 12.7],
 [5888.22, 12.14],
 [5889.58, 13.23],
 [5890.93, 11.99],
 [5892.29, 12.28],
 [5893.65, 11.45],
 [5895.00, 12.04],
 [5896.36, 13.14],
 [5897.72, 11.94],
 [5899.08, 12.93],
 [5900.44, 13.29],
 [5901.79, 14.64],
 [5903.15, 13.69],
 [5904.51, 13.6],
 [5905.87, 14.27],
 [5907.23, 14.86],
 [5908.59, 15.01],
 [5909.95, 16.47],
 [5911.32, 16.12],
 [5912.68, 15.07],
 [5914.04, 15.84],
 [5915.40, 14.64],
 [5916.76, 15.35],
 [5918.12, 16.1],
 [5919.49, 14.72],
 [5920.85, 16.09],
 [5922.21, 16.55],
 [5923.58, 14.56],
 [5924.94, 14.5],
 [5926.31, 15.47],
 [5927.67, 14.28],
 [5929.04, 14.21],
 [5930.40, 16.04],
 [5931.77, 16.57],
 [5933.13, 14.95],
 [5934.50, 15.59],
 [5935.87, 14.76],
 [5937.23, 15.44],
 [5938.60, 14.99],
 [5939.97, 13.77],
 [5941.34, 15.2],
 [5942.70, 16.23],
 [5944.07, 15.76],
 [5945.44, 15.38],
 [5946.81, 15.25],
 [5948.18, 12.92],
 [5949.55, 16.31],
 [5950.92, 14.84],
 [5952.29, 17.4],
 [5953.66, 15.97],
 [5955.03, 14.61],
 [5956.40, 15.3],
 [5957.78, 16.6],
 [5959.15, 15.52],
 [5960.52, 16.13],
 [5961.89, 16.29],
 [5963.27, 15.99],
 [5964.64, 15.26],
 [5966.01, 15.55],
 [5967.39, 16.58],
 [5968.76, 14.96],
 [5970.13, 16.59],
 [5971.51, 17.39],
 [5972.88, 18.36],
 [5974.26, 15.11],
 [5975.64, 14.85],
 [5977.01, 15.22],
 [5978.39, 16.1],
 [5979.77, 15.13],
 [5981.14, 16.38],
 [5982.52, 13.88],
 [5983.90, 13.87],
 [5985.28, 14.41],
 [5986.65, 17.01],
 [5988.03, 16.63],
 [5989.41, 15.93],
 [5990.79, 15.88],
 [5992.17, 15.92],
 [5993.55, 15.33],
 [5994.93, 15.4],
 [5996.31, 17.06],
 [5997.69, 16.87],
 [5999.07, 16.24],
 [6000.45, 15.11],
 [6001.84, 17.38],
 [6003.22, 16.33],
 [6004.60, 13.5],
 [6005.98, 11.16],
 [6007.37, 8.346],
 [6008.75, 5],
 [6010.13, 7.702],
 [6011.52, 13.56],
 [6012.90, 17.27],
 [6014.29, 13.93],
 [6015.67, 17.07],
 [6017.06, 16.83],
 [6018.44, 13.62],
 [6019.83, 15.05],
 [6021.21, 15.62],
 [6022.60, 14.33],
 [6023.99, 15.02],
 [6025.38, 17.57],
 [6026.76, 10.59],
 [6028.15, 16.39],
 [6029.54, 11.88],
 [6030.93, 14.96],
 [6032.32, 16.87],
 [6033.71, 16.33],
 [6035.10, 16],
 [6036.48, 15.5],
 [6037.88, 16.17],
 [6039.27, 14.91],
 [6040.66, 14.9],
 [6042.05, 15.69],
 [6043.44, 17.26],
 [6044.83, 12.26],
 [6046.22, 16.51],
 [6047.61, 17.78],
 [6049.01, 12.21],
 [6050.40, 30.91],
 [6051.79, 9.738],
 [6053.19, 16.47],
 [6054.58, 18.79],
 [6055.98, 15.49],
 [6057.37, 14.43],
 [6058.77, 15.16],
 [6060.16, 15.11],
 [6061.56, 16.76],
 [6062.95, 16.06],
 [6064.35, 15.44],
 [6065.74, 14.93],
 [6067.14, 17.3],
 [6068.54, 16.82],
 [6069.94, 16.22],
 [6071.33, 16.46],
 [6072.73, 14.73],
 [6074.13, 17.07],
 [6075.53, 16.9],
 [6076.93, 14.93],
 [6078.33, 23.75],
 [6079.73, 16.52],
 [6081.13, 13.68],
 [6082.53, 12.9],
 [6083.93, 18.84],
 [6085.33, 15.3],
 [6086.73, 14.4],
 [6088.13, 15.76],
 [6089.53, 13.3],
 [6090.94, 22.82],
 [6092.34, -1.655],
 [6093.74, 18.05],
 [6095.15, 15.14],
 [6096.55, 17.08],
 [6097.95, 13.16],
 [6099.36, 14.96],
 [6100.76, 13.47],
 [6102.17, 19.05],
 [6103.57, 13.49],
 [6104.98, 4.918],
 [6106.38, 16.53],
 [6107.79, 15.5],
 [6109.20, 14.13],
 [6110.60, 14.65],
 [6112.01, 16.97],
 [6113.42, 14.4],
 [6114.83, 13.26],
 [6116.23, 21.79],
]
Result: 5909.95 angstrom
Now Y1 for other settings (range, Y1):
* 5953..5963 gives 5957.78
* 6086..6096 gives 6090.94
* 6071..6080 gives 6078.33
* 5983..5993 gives 5986.65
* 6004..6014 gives 6012.90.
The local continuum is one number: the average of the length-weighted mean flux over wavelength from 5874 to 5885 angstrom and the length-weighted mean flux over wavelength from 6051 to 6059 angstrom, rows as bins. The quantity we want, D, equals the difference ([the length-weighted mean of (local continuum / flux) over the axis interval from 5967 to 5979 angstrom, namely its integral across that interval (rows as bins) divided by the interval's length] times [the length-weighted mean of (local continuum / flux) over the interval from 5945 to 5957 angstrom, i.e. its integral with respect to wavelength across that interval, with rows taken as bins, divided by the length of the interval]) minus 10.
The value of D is -9.1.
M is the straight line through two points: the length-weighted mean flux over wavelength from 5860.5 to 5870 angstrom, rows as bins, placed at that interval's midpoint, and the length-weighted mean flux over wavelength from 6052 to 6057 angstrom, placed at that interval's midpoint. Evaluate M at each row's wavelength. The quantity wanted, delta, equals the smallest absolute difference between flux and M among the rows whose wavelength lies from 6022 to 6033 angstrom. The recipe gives 0.3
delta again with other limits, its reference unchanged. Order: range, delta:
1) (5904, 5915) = 0.0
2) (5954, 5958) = 0.5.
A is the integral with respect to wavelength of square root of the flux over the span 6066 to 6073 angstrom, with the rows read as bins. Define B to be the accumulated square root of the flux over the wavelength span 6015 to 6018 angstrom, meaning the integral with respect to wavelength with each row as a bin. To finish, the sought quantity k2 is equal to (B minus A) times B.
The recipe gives -196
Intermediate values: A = 28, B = 12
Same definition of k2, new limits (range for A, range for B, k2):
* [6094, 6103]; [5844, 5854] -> 176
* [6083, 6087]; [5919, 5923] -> -3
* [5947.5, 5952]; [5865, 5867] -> -75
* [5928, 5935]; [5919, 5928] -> 268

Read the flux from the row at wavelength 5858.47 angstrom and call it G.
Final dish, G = 15.55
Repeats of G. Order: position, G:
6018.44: 13.62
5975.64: 14.85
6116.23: 21.79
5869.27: 17.3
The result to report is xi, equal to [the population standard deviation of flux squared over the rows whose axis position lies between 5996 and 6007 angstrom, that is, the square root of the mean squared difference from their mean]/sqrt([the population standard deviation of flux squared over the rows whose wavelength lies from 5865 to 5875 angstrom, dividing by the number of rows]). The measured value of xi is 8.4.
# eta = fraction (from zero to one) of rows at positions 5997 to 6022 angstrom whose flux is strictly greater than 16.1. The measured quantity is 0.39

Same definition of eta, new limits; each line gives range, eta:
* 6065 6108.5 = 0.45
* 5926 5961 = 0.23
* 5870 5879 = 0.14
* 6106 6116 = 0.29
